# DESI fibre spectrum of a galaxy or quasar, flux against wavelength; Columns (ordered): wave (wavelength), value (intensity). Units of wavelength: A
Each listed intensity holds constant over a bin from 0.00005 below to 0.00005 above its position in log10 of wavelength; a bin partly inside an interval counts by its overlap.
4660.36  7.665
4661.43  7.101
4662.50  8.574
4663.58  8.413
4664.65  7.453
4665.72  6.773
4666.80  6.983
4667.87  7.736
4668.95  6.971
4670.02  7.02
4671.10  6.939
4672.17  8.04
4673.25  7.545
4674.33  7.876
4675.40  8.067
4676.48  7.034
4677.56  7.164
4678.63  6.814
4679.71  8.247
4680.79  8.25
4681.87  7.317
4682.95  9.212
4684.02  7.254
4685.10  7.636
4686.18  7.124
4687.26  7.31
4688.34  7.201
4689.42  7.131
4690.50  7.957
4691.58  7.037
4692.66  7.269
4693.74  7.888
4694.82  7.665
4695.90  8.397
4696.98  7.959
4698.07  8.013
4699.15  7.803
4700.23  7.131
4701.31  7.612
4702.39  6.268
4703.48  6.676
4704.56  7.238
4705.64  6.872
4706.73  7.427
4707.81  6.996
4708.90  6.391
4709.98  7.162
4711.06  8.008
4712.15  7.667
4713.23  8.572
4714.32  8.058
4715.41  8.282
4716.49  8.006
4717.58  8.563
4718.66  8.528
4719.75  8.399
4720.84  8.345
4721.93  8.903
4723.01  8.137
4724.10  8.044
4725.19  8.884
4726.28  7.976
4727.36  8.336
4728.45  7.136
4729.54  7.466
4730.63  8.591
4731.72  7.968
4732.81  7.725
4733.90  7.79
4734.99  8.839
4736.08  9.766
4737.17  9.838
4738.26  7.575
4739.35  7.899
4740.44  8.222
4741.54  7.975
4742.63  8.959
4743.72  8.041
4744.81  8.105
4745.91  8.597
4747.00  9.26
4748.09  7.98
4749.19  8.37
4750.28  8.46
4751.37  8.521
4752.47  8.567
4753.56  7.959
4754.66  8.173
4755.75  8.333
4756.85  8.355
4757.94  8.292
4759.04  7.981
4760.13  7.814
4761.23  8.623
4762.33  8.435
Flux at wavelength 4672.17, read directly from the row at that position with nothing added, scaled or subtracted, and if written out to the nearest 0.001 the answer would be 8.040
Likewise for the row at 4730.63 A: 8.591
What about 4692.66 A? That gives 7.269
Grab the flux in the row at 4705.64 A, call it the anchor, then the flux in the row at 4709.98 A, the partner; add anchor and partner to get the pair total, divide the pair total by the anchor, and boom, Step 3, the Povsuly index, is 2.04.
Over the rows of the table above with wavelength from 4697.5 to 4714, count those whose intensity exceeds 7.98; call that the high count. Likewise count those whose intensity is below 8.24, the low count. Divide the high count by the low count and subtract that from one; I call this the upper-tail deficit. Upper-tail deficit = 0.79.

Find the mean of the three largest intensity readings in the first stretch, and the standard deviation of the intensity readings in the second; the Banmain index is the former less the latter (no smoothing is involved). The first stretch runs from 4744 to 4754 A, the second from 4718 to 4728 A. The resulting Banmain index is 8.5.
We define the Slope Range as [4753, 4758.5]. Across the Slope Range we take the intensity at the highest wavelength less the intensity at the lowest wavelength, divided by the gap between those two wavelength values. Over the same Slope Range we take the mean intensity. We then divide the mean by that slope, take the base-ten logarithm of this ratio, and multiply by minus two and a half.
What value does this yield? -5.1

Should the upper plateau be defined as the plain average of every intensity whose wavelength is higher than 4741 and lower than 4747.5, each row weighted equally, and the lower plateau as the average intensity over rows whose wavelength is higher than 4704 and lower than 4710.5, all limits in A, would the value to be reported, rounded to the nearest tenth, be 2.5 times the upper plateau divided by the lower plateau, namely 3.0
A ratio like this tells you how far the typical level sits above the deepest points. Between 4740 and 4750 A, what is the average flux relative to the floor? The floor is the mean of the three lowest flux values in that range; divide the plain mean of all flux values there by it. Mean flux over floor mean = 1.05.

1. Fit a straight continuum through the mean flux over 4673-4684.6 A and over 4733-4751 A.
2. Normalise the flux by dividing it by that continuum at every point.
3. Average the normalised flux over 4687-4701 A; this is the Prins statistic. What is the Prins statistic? 0.96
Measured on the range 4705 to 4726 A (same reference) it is 0.98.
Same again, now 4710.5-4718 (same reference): 1.00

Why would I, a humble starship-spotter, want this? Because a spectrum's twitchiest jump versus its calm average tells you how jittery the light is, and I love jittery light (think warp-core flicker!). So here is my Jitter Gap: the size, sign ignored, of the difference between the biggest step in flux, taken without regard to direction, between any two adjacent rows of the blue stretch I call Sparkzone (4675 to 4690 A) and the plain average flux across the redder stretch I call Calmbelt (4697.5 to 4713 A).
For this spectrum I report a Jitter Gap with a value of 5.3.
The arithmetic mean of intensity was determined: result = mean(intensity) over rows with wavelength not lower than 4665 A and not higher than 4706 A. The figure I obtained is 7.5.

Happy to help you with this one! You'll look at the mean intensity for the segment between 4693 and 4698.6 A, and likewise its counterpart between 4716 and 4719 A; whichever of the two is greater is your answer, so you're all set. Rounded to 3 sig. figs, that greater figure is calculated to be 8.37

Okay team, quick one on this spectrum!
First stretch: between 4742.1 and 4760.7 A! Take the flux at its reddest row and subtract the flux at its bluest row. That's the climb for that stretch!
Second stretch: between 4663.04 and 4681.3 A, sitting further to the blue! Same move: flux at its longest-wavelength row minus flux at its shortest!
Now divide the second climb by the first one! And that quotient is 0.1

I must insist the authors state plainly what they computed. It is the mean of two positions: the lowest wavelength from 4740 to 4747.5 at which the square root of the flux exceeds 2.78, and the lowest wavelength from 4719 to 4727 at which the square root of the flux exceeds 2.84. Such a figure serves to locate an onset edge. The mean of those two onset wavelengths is 4730.1 A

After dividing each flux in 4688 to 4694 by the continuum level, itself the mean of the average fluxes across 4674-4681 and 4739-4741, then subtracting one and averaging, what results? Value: -0.055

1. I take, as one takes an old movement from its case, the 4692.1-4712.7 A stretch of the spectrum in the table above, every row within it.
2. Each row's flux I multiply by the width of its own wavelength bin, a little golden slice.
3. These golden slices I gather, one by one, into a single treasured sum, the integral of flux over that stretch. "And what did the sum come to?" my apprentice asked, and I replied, 152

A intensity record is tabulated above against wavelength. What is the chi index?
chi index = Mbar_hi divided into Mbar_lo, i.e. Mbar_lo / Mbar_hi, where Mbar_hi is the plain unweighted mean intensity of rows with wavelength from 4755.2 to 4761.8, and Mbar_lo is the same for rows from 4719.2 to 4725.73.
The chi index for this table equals 1.03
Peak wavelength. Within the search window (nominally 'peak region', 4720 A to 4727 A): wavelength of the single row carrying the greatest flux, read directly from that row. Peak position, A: 4721.93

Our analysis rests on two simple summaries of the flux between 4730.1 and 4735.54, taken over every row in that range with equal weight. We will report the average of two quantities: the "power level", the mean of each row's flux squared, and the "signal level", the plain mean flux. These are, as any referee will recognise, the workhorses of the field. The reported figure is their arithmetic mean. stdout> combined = 37.7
